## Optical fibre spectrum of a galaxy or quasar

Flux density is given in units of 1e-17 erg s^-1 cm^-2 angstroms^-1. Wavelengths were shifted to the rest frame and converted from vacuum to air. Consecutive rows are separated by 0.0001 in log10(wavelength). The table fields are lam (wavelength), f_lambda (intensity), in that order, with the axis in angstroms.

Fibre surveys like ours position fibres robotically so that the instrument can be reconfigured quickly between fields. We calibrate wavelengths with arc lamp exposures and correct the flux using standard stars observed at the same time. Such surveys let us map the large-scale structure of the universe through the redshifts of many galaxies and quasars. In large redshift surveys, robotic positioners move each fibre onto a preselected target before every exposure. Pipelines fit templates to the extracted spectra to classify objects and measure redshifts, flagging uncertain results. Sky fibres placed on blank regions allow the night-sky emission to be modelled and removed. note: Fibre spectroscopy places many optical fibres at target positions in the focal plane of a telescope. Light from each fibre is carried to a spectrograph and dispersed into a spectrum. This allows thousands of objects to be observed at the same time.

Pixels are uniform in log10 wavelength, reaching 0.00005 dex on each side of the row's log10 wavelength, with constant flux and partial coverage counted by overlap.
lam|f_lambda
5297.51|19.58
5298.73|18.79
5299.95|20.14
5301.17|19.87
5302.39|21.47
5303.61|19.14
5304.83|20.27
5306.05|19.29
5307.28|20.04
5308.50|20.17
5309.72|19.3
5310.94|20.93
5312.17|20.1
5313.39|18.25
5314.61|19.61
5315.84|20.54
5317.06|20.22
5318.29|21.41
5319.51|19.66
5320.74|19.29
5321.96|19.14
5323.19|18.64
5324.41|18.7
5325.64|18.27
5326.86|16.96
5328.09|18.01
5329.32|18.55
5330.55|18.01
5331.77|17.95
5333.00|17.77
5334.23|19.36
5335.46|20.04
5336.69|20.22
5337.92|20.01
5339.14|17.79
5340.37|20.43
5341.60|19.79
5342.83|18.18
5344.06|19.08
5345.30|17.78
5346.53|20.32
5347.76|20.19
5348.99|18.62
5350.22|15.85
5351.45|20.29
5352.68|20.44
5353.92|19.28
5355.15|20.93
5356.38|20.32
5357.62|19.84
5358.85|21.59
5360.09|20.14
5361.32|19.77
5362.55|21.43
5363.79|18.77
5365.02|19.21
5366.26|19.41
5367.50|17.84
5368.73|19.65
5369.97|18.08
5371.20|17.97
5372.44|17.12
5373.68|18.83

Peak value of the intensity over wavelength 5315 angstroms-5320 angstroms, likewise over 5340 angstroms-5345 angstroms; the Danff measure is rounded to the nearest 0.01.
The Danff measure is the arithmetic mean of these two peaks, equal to 20.92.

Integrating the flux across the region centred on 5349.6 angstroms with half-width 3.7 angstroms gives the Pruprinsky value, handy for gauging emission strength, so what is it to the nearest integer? 143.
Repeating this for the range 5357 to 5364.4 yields 150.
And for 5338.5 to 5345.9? 139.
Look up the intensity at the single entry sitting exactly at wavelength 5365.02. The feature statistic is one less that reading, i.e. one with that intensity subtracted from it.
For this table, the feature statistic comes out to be -18.2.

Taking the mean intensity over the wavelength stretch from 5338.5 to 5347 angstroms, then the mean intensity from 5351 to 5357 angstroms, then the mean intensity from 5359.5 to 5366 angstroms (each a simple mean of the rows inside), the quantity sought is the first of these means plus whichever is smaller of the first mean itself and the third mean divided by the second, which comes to 20.0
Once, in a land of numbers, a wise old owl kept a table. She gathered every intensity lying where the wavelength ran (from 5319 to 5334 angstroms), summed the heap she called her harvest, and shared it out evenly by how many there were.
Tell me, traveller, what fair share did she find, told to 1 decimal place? 18.4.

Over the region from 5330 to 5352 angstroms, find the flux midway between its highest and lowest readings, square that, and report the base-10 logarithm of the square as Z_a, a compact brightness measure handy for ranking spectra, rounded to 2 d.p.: 2.52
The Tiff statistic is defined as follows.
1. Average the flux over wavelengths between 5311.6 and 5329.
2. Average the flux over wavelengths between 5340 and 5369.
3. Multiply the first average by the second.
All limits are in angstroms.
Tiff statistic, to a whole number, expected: 375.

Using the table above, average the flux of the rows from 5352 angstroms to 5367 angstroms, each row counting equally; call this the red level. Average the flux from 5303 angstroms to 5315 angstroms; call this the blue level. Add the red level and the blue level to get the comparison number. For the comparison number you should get 39.8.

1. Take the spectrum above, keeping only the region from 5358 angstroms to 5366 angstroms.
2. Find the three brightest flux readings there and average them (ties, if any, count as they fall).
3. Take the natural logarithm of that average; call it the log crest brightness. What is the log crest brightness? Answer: 3.05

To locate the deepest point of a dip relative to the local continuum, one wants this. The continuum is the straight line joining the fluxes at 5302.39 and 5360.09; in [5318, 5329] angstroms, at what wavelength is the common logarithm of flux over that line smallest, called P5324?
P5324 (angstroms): 5326.86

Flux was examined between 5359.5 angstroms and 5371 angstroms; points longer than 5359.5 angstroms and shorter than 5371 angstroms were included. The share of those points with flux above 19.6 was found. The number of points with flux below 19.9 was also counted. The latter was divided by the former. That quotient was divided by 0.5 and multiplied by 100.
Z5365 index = 3150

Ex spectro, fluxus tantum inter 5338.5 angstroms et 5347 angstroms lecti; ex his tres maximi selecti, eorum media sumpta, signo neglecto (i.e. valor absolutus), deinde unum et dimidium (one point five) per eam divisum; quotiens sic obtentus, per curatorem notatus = 0.074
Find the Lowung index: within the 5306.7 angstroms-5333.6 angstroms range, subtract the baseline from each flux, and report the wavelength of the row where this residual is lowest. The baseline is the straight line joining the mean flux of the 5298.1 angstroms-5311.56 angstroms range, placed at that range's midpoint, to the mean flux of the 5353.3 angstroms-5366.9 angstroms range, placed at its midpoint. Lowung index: 5326.86 angstroms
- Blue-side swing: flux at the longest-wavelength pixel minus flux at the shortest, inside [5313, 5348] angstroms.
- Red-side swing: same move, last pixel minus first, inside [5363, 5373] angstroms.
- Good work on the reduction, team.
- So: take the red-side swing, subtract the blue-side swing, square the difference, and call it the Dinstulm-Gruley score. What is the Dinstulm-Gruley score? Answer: 13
